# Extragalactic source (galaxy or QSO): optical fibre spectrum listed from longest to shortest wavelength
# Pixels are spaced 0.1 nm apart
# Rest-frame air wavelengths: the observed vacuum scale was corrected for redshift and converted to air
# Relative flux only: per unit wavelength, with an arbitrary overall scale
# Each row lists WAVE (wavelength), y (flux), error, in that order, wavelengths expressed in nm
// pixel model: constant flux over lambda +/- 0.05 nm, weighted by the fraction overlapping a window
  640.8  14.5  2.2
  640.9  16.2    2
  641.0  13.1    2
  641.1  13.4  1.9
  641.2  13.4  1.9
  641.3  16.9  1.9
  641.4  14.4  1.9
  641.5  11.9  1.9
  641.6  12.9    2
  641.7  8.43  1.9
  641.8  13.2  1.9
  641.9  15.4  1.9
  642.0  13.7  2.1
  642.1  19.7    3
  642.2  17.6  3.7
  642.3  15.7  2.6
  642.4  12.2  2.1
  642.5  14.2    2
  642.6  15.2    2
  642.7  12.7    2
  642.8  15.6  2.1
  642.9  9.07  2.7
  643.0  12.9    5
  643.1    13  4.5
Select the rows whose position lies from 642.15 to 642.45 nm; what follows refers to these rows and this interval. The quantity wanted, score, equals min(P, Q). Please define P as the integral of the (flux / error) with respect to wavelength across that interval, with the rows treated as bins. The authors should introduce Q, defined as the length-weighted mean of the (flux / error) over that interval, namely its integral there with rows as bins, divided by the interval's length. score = 1.7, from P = 1.7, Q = 5.5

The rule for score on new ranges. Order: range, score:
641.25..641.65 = 2.9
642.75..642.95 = 1.1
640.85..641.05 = 1.5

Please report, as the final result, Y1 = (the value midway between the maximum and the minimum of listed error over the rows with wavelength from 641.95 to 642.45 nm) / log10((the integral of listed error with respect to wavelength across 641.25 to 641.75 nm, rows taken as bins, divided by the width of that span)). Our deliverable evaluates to 10.2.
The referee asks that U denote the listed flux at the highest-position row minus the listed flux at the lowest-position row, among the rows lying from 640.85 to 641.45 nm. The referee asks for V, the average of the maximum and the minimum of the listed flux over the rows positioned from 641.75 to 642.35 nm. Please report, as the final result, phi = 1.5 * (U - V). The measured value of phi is -27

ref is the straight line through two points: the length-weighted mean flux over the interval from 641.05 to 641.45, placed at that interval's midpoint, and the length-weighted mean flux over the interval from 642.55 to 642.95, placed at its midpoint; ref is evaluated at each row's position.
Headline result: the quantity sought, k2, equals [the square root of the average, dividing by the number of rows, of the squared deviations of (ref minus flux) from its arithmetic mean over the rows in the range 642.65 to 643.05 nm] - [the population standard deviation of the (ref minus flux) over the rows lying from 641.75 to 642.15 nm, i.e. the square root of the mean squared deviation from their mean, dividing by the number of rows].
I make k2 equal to -0.3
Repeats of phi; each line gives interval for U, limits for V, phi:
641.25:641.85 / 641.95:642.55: -29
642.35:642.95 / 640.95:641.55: -26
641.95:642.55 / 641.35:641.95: -17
